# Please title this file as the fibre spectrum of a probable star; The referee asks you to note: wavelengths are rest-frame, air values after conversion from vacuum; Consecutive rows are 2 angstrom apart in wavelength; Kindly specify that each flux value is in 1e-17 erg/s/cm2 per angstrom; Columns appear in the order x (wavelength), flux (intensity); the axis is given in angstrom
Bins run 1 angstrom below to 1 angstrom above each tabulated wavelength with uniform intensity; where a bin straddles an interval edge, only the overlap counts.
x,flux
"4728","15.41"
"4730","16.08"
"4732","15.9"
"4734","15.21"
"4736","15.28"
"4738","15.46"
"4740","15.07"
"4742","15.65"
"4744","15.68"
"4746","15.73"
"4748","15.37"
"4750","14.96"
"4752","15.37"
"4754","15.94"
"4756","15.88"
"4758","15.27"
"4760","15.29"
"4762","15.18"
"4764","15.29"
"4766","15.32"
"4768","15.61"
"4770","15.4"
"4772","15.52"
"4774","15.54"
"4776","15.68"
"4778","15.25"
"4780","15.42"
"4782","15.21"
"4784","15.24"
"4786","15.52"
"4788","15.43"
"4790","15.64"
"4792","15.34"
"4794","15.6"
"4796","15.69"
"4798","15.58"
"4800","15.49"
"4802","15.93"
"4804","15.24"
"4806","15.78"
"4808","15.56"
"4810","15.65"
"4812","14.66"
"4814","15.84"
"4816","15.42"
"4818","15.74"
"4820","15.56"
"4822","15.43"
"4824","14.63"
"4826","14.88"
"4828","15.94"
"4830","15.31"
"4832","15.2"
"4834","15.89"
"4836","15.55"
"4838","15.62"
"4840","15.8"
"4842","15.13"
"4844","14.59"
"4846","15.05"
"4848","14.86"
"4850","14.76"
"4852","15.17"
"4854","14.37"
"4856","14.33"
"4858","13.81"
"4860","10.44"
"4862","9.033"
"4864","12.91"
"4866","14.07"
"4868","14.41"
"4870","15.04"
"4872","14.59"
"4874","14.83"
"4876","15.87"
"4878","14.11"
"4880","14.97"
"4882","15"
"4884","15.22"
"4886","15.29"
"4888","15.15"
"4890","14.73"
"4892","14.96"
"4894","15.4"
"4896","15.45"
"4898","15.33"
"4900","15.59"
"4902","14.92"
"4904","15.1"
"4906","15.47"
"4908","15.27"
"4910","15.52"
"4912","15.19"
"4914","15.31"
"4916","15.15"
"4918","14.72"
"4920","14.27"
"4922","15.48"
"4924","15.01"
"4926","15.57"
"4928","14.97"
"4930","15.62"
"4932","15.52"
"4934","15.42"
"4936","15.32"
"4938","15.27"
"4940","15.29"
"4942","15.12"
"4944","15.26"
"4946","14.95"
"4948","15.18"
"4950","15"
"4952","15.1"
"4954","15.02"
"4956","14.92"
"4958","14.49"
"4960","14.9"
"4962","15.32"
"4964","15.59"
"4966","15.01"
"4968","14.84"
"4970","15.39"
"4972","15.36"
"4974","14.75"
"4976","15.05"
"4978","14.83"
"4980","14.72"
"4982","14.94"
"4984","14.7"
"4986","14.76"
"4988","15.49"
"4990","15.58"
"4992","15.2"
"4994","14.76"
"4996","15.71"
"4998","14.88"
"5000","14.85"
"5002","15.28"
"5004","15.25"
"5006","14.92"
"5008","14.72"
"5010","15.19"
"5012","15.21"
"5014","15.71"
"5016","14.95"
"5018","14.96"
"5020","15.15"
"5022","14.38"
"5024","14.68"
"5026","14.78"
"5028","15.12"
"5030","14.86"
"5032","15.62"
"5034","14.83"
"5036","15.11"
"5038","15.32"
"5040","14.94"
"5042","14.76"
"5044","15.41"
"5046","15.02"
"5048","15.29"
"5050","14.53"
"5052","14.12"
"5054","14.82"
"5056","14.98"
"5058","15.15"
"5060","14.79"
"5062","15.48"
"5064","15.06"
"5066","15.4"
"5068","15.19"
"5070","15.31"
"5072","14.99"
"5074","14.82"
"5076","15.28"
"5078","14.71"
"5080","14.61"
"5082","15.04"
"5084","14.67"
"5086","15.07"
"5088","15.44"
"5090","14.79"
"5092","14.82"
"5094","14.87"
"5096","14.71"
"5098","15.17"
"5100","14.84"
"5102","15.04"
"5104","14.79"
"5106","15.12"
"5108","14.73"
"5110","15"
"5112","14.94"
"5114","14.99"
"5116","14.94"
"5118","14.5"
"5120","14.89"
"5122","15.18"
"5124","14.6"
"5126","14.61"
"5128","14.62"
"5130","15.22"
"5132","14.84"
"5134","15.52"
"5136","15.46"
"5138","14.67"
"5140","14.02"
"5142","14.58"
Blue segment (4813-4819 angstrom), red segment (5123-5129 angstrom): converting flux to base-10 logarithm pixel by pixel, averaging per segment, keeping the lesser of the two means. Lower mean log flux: 1.16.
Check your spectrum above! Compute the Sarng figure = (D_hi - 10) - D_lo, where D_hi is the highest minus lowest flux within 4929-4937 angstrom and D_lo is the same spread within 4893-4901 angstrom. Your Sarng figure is -10.0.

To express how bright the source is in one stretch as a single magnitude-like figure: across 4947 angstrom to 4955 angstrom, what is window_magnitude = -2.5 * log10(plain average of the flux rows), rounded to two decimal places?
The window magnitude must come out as -2.95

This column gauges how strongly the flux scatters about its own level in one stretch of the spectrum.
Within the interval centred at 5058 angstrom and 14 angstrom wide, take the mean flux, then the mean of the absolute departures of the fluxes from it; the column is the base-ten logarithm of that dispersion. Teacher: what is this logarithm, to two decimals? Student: -0.54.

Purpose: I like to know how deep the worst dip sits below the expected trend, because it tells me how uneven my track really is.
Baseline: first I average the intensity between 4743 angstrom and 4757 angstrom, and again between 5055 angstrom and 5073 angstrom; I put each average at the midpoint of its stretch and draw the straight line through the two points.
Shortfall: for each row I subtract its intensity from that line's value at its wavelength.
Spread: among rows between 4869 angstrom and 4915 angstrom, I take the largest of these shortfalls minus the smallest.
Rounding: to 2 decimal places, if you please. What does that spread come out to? 1.76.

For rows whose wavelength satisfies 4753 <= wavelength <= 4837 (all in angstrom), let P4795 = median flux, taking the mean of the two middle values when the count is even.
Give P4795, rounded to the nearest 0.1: 15.5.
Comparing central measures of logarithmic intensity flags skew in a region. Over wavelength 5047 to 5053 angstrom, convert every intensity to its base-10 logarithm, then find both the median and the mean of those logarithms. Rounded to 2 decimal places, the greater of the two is 1.17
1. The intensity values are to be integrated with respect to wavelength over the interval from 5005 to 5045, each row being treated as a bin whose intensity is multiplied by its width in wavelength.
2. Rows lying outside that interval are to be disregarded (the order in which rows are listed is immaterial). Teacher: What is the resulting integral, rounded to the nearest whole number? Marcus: 601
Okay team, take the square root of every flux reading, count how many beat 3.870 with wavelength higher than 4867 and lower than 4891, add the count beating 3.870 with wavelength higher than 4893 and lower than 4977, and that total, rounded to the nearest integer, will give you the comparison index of 38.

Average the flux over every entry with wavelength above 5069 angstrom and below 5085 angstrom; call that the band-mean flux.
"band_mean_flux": 14.9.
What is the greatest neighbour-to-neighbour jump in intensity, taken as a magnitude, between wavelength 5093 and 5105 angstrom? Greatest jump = 0.46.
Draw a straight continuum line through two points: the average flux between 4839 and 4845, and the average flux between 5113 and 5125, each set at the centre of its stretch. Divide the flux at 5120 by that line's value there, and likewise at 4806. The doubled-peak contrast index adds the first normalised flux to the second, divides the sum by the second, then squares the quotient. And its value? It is 3.87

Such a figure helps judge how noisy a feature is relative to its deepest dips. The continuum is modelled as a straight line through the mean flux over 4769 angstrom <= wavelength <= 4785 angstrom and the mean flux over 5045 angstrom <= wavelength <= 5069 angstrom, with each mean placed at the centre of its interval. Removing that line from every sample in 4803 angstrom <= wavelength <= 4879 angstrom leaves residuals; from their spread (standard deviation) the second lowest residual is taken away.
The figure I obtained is 6.2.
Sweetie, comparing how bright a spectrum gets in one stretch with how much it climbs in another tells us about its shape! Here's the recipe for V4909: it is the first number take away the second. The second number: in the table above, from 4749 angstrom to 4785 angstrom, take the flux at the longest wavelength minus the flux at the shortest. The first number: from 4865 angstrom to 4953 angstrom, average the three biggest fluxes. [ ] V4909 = 15.41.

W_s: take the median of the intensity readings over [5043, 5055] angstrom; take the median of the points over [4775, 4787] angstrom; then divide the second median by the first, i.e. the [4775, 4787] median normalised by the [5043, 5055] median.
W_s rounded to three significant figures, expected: 1.03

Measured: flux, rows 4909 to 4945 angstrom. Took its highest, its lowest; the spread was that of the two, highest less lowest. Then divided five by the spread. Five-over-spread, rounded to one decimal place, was 3.7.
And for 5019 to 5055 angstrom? 3.3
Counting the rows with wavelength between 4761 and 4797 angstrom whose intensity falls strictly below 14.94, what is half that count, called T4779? 0.0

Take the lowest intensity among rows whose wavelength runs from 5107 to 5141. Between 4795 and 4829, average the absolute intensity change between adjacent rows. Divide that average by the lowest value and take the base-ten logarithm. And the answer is -1.5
